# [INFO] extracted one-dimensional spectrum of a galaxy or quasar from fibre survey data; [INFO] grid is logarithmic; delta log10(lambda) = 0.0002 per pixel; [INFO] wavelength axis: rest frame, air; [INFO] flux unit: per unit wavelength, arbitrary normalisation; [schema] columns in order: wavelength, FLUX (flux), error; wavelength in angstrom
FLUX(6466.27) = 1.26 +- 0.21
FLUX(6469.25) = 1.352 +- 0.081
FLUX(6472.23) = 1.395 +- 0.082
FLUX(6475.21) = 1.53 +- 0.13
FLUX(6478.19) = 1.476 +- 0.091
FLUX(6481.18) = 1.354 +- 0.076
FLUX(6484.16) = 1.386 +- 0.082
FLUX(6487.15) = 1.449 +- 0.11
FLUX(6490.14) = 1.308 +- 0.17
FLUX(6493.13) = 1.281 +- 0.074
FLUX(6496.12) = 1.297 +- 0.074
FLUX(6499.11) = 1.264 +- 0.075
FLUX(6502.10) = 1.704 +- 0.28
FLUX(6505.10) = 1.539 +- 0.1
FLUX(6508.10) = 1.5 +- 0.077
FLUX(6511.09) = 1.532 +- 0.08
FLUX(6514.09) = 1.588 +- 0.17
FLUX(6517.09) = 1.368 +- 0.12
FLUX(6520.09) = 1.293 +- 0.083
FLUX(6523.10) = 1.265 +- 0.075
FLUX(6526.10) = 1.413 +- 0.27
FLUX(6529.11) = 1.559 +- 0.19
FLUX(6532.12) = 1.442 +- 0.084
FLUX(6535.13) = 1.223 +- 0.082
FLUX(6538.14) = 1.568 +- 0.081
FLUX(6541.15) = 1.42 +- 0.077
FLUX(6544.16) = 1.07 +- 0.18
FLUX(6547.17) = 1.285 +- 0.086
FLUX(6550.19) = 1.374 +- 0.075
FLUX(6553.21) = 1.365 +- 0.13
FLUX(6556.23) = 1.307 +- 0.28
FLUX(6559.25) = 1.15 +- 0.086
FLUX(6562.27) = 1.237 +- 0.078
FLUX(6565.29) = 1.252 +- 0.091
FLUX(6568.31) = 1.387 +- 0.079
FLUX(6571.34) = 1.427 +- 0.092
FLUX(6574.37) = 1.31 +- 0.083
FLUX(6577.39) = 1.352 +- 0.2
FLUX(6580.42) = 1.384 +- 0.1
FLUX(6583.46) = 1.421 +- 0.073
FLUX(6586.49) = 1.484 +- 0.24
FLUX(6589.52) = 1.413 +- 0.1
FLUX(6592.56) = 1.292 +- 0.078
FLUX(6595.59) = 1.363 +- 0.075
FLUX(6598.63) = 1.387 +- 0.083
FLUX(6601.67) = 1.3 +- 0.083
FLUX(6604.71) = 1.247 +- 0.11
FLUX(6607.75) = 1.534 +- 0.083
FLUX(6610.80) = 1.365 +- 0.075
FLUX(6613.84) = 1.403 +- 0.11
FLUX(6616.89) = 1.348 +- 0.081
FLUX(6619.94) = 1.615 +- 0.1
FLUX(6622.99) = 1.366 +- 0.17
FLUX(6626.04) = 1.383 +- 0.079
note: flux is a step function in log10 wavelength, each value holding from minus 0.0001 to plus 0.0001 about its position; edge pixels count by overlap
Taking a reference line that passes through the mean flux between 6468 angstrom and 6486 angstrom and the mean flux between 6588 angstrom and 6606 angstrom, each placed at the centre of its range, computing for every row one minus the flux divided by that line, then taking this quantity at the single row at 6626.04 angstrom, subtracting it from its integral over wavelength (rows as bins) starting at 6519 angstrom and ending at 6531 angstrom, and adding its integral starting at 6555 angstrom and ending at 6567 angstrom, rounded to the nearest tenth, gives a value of 1.1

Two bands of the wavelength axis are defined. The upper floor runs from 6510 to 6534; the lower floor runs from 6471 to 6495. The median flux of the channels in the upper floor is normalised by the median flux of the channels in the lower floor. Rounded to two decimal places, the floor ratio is 1.03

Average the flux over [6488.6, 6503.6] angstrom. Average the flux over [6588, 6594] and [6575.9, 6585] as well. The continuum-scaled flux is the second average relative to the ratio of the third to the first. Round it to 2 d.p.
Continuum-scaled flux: 1.34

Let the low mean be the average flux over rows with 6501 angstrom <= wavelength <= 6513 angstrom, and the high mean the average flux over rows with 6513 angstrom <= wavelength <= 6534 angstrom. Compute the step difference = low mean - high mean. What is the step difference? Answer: 0.15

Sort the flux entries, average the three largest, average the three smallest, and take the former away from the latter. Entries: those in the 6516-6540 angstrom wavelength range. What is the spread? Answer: -0.263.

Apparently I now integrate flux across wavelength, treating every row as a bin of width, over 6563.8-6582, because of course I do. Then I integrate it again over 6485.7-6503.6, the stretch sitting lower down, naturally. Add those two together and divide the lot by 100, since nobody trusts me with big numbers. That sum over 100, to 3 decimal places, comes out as 0.494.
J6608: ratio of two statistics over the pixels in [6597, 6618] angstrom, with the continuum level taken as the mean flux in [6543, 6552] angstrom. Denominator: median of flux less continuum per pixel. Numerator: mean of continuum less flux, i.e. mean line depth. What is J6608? -1.0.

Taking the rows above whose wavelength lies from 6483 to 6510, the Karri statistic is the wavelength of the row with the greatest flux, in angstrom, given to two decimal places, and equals 6502.10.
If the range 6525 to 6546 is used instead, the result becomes 6538.14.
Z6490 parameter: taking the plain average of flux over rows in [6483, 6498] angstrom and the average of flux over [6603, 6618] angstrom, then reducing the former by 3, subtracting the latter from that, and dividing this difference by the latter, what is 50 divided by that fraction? -22.7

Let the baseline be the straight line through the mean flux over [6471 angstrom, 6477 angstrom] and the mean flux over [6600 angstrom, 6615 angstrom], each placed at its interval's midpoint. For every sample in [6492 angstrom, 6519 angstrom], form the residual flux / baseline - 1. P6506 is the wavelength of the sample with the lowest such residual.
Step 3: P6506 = 6499.11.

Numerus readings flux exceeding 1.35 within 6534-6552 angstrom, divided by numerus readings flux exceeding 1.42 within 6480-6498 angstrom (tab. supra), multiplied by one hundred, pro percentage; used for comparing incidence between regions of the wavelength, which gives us 300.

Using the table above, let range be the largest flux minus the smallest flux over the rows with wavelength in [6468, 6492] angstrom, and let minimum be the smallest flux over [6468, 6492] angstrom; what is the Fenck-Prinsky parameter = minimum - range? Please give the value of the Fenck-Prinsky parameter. 1.09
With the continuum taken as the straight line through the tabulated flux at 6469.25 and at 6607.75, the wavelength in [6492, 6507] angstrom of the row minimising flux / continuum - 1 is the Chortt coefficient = 6499.11 angstrom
